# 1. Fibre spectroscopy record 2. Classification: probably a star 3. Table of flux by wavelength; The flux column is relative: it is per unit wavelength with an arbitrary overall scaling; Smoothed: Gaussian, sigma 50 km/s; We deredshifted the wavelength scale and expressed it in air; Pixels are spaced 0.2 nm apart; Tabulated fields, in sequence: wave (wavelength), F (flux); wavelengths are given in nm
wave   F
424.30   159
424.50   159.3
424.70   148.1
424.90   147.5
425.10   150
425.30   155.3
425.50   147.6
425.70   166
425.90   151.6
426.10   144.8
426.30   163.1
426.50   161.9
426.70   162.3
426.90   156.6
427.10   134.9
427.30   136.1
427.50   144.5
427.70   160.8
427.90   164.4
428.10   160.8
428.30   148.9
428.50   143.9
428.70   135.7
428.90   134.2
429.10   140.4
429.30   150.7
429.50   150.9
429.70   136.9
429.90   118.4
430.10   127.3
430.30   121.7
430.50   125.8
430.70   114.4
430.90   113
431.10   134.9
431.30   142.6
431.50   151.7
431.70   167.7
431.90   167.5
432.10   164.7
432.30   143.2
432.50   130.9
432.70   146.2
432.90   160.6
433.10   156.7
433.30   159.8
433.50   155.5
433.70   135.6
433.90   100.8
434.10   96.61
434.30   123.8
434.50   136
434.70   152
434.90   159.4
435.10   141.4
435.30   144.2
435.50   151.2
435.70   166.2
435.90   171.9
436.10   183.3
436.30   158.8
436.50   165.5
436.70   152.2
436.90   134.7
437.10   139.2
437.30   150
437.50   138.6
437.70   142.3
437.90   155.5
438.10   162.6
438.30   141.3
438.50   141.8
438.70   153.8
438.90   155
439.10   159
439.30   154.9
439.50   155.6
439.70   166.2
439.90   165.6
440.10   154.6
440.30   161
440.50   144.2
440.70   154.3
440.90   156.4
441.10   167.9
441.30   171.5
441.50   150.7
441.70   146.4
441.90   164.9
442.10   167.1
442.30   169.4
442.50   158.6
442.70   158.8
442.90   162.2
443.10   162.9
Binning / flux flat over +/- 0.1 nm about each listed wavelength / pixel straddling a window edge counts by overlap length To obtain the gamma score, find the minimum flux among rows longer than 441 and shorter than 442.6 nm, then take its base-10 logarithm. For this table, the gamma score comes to 2.17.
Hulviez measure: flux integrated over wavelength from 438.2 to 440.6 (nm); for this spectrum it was 371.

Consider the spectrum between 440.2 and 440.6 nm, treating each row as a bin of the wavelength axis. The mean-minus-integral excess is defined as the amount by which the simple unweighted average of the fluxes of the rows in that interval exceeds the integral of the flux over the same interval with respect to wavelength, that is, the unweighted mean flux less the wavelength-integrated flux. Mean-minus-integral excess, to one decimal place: 91.6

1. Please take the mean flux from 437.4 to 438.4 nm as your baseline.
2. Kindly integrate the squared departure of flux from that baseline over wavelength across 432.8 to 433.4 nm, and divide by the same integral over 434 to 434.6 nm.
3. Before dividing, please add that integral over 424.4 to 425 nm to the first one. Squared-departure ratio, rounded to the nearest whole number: 0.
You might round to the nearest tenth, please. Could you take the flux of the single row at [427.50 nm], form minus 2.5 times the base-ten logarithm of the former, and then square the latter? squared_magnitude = 29.2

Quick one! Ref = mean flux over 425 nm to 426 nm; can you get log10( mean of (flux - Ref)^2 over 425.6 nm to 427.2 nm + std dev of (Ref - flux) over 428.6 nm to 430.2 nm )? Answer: 2.1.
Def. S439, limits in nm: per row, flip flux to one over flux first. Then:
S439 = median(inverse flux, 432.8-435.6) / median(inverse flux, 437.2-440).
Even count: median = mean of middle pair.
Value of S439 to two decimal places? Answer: 1.05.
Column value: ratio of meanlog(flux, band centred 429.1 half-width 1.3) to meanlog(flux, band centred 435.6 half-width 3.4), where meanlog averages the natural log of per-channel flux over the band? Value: 0.992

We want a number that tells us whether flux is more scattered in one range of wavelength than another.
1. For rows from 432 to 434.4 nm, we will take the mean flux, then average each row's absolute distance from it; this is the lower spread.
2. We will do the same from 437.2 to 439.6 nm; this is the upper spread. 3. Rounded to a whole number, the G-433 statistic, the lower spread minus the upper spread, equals 12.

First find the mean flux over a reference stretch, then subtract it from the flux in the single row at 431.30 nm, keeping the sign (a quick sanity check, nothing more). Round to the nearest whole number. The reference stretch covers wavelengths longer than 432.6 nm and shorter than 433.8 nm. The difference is -10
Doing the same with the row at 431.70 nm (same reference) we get 15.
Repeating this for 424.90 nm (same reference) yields -5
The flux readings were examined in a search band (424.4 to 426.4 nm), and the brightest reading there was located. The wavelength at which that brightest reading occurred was 425.70 nm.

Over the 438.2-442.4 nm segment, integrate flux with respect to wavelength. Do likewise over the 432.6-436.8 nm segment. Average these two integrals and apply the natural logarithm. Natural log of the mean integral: 6.46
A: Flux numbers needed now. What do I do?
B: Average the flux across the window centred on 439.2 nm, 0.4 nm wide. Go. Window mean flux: 157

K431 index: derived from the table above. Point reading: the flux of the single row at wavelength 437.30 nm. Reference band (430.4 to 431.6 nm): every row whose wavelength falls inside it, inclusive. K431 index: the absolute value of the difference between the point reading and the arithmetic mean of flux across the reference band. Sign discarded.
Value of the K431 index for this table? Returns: 20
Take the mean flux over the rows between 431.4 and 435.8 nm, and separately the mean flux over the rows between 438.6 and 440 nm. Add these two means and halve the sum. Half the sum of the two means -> 152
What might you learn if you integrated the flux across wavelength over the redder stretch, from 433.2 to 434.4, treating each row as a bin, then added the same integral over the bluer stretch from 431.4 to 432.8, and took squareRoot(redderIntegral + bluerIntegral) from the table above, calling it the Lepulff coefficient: 19.2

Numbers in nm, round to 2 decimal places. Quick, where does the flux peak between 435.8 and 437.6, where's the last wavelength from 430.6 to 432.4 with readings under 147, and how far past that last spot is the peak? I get 3.80 nm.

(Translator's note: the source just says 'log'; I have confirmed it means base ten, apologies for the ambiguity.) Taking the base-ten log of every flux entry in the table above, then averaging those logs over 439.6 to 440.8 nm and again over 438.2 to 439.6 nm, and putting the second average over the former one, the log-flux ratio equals 0.99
